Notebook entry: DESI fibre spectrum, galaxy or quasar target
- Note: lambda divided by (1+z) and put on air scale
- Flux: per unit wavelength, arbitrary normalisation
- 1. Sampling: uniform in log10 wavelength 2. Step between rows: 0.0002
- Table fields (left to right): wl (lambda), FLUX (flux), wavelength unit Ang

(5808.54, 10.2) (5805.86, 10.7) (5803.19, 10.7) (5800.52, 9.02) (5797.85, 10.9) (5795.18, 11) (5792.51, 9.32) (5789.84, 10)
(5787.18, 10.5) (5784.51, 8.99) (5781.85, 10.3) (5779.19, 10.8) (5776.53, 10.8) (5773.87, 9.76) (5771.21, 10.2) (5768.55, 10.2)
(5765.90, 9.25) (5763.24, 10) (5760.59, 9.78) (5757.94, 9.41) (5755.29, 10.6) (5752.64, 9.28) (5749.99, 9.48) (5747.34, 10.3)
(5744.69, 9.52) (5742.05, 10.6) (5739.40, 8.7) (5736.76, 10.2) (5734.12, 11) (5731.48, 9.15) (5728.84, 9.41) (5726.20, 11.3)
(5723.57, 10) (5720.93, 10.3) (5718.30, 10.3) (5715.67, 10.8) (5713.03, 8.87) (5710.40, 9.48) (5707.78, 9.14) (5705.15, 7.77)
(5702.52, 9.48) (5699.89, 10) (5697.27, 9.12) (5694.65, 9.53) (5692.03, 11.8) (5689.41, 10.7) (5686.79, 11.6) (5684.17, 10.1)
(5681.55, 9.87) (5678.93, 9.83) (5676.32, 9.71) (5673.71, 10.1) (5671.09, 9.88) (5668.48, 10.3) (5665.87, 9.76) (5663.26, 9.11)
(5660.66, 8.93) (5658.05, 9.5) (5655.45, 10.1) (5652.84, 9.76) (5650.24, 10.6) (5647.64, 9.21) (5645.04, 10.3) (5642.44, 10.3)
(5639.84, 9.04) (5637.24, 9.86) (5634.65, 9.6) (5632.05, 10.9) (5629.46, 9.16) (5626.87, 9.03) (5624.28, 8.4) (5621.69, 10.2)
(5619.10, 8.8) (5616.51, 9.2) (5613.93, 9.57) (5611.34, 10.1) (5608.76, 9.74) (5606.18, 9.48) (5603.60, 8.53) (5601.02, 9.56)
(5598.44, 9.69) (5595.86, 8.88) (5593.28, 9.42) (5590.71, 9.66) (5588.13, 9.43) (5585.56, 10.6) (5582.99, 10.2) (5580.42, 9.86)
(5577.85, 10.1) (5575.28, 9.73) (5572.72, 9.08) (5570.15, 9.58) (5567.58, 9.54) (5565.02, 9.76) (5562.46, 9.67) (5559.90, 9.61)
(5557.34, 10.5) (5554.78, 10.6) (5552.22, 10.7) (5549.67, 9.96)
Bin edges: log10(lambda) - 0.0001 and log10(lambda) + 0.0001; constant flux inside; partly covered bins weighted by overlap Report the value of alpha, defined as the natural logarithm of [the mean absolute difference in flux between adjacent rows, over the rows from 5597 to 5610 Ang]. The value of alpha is -0.5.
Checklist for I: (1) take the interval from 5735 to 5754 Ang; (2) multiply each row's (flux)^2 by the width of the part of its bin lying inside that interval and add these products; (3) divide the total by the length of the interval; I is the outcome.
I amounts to 95.6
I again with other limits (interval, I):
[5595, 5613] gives 89.4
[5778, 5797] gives 103.4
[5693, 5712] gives 86.3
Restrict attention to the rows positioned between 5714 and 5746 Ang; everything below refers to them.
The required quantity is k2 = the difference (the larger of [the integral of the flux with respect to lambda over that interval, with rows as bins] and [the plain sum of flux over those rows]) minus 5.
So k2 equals 318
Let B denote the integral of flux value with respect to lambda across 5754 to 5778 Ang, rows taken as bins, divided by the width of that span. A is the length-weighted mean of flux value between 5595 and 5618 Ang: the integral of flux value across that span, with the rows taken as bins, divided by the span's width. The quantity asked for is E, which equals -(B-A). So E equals -0.6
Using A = 9.4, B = 10.0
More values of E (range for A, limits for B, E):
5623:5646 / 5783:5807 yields -0.5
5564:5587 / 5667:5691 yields -0.4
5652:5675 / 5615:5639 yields 0.3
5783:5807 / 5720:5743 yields 0.1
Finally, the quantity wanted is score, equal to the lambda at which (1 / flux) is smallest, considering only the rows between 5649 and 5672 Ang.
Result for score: 5650.24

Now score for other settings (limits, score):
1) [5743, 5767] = 5755.29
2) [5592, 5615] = 5611.34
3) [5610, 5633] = 5632.05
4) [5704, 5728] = 5726.20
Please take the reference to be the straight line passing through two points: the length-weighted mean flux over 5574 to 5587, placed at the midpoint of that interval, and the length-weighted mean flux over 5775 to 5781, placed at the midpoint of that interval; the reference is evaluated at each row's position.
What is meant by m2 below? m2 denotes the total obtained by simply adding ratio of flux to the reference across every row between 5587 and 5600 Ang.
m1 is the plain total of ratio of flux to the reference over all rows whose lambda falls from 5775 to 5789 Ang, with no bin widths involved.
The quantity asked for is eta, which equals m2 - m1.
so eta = -0.14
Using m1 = 4.78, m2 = 4.65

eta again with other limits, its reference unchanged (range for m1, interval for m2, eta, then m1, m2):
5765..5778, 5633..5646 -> 0.08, 4.69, 4.77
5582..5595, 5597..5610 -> -0.25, 4.87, 4.62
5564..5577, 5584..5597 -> 0.00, 4.74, 4.74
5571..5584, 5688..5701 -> 0.03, 4.86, 4.89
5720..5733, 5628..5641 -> -0.02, 4.75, 4.73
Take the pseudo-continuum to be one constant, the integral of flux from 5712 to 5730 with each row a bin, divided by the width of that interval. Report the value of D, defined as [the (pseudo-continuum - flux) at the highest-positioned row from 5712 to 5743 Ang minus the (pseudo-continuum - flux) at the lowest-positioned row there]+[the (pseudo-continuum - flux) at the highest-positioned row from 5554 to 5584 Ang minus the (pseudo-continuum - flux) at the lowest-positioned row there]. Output -1.33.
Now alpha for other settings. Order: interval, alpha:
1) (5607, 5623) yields -0.5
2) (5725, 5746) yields 0.3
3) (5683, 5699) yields 0.2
